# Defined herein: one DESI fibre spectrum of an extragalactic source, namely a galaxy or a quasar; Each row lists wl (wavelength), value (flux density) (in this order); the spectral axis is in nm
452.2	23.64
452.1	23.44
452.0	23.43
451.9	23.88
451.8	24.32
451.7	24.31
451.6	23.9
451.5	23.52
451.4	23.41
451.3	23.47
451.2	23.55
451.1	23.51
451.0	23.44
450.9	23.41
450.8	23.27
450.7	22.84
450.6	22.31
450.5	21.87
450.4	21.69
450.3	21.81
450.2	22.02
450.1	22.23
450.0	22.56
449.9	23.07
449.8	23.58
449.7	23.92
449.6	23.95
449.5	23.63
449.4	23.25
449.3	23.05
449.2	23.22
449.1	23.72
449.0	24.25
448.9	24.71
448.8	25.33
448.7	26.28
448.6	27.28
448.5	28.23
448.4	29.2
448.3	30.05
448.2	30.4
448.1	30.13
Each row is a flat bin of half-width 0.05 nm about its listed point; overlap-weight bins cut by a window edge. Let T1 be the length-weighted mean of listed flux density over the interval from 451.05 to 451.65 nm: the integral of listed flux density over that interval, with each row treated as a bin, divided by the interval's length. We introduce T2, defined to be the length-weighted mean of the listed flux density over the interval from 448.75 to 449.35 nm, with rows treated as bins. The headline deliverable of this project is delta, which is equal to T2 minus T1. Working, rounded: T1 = 23.6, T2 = 24.0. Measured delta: 0.5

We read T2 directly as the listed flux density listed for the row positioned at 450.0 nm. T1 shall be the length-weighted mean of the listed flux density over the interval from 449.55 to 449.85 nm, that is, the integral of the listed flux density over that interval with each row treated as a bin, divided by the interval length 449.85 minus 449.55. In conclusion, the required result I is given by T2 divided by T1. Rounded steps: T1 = 23.8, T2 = 22.56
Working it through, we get 0.95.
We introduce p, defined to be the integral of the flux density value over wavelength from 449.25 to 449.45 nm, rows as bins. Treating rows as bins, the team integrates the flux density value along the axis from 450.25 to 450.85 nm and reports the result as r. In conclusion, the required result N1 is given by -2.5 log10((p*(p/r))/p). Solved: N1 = 1.15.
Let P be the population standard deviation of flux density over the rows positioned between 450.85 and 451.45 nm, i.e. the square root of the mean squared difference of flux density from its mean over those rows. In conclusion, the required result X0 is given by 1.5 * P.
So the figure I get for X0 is 0.08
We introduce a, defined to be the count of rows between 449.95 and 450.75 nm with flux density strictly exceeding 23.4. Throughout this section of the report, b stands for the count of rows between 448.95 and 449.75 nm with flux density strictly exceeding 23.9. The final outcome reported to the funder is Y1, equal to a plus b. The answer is 3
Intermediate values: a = 0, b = 3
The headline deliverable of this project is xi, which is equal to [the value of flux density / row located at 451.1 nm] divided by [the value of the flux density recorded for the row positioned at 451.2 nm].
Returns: 1.00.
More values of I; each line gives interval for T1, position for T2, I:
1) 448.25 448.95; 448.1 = 1.10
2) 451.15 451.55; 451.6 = 1.02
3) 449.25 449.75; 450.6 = 0.95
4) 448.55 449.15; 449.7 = 0.95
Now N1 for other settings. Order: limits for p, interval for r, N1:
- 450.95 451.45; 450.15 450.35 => -1.07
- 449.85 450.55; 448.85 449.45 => -0.10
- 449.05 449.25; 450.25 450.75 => 0.93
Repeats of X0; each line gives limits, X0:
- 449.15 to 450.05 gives 0.64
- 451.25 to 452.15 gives 0.53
